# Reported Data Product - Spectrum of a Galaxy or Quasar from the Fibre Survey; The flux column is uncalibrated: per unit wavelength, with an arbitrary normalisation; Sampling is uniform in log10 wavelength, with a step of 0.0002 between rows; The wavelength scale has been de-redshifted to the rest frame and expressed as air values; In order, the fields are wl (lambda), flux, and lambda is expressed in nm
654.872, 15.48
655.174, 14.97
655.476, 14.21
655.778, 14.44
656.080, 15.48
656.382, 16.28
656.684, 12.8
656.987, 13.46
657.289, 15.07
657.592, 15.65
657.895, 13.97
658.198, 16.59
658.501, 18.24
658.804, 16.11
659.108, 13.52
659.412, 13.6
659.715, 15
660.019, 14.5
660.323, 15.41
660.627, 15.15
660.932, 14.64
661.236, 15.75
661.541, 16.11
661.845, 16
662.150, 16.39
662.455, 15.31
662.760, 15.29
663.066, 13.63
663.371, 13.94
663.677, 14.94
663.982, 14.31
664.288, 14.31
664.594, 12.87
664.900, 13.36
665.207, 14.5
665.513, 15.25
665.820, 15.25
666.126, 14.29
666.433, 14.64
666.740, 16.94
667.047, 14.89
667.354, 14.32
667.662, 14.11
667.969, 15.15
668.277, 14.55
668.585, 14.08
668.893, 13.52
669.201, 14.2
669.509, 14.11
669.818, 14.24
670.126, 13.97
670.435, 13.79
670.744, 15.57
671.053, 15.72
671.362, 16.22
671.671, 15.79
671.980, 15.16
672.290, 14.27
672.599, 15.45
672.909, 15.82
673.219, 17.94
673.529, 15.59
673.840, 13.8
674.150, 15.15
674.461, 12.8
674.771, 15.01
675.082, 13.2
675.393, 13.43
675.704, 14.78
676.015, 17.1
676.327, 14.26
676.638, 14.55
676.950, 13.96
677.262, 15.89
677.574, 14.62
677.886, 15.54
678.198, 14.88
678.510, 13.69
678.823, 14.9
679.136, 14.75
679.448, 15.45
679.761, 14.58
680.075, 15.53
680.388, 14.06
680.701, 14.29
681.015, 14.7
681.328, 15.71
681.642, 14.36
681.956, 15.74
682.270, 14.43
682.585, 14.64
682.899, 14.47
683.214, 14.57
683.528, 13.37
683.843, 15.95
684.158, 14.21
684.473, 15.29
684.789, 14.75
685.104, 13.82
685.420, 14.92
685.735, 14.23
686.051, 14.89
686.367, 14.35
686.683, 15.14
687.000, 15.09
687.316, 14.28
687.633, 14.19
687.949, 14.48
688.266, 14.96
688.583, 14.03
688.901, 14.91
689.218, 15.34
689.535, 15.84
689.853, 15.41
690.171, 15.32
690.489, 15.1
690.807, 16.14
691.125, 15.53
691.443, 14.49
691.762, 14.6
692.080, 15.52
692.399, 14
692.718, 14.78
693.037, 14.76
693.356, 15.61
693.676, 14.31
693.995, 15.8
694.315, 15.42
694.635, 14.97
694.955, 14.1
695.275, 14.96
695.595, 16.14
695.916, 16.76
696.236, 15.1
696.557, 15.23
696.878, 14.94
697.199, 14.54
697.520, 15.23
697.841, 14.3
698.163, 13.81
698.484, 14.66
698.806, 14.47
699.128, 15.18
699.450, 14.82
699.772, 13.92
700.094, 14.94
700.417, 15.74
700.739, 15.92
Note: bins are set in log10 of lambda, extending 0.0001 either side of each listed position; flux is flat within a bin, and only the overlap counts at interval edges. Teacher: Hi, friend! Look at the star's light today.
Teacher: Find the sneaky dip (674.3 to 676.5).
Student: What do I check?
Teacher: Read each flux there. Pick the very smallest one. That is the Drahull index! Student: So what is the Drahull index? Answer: 12.8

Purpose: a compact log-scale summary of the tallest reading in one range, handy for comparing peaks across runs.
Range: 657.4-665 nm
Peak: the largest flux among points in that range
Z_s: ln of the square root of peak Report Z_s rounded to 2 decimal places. 1.45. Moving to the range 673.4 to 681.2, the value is 1.42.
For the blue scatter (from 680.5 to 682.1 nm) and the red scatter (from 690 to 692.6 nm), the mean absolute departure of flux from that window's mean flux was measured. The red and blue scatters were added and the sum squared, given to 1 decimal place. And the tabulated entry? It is 1.3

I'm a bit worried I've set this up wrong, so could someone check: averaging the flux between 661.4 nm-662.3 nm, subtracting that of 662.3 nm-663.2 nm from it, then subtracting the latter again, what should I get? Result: -13.3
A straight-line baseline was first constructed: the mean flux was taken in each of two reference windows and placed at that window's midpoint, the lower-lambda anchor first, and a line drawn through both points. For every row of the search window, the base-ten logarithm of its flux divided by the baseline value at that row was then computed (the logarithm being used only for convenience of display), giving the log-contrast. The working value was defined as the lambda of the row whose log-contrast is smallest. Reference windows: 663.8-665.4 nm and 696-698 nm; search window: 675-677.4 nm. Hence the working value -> 675.082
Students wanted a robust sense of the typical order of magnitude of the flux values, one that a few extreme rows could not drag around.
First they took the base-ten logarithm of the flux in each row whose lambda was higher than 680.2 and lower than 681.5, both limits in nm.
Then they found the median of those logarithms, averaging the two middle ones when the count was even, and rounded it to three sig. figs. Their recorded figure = 1.16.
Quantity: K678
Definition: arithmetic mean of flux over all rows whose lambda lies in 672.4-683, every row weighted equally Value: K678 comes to 14.9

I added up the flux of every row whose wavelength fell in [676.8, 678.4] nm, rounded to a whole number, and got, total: 75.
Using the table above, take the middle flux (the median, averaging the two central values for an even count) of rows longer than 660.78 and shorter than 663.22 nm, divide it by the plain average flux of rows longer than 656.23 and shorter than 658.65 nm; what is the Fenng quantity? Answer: 1.02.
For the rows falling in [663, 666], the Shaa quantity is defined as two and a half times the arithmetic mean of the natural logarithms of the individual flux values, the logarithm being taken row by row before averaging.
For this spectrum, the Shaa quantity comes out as 6.64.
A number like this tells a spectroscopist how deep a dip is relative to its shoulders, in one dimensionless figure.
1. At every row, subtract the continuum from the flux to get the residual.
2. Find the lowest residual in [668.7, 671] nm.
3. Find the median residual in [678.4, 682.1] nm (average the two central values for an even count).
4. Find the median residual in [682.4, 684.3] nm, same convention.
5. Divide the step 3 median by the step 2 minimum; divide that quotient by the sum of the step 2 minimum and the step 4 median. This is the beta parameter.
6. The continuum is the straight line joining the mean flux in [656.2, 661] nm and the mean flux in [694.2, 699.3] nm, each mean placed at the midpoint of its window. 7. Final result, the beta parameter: -0.093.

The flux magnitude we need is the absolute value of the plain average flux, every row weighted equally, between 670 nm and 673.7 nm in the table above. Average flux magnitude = 15.4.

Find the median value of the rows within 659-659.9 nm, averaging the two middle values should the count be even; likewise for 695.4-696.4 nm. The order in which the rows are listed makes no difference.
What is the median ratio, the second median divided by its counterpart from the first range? 1.19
